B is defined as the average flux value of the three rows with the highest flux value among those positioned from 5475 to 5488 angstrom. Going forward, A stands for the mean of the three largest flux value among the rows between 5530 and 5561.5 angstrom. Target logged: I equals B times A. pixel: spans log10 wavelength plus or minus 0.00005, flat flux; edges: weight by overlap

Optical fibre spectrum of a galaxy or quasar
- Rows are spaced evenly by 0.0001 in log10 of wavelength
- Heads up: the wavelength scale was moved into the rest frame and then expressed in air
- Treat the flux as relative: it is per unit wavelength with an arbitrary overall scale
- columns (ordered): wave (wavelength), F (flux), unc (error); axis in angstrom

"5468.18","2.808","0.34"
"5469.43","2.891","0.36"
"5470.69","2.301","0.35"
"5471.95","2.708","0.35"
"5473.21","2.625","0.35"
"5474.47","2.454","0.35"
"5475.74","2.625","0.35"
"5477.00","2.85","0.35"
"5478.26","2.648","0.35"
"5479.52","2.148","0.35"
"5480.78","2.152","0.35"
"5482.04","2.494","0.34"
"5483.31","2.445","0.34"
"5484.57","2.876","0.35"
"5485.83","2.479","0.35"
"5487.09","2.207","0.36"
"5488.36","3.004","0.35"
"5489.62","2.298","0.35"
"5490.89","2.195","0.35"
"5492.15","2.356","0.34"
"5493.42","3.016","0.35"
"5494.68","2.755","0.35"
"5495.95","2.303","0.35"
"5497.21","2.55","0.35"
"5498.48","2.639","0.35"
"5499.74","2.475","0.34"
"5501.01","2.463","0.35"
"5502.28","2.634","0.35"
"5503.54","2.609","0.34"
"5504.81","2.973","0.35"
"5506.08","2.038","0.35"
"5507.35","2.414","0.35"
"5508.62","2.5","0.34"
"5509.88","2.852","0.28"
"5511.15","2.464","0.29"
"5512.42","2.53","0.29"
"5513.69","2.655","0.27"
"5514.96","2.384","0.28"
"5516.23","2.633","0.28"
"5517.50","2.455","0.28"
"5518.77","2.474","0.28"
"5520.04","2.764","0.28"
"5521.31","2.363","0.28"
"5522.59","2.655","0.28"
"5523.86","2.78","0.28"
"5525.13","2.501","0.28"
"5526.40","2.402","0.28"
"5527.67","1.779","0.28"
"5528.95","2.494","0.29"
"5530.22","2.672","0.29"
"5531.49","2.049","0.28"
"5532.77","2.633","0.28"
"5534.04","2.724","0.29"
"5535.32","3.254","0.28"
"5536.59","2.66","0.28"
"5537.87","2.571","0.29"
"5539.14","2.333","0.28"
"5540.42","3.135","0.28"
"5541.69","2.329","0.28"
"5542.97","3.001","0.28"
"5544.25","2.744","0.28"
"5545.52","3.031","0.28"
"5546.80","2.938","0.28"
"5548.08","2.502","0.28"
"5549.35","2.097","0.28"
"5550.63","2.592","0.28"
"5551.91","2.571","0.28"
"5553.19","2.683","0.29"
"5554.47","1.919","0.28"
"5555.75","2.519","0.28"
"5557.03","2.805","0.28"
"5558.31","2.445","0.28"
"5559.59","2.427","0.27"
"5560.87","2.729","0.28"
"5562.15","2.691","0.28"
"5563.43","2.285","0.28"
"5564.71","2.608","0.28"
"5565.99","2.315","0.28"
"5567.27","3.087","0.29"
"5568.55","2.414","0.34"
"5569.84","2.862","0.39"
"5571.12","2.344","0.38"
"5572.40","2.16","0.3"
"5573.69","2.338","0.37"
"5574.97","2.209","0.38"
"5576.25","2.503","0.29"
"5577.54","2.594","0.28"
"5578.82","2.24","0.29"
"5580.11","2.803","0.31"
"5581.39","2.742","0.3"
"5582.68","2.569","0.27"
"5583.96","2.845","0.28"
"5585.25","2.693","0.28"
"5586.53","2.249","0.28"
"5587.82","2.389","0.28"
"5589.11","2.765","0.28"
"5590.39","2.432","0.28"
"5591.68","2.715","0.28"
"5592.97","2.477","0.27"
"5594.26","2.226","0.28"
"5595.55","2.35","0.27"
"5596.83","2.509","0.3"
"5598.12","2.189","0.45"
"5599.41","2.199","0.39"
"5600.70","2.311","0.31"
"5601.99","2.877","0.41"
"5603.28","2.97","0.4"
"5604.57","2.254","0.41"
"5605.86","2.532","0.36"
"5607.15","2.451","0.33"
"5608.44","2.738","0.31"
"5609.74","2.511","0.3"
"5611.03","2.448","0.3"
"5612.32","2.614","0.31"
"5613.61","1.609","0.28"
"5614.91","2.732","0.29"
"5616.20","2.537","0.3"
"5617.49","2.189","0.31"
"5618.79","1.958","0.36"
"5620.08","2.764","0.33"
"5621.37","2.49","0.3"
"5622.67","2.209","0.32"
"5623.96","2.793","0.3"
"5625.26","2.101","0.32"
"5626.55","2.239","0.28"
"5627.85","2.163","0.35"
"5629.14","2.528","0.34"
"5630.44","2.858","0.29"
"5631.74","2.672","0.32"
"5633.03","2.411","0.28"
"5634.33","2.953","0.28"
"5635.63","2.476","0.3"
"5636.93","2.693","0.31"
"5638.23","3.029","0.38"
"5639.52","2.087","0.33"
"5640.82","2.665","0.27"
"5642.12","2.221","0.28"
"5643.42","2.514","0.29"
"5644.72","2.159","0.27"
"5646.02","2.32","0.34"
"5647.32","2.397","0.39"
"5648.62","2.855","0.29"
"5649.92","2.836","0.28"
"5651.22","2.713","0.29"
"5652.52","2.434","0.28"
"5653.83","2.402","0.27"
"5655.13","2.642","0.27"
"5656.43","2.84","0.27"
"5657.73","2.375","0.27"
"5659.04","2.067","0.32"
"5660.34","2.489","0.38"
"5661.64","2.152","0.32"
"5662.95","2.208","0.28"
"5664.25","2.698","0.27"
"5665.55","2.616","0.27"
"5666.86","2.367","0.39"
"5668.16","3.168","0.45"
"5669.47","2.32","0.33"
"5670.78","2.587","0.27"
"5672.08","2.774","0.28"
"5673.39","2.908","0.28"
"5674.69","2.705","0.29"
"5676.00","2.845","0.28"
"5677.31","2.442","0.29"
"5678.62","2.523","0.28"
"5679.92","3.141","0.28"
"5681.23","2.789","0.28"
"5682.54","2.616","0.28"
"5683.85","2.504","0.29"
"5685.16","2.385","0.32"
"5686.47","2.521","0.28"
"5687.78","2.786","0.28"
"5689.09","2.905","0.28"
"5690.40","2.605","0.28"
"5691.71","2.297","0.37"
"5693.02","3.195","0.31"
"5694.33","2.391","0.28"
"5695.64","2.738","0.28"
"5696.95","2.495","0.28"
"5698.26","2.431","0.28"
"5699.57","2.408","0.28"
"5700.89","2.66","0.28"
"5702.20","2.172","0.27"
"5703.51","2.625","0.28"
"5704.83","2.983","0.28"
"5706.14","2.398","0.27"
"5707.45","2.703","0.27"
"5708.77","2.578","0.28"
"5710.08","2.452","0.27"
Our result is 8.8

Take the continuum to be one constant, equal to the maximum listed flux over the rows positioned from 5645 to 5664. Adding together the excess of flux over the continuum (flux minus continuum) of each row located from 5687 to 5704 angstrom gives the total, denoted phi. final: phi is -3.4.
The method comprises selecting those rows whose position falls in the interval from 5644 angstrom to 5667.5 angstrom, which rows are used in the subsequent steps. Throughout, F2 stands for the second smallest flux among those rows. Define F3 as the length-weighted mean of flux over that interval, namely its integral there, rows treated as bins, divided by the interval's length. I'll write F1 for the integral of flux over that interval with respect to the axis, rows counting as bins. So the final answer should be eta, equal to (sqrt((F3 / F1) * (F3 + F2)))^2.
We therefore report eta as 0.197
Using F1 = 58.2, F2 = 2.152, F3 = 2.48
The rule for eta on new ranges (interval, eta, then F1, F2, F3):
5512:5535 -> 0.198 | 57.7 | 2.049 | 2.51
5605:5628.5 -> 0.185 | 56.2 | 1.958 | 2.39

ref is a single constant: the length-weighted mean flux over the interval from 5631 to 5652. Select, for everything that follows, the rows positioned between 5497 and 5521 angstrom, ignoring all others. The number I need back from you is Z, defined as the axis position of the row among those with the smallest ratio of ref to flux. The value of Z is 5504.81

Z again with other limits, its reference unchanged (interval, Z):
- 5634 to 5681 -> 5668.16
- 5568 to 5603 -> 5601.99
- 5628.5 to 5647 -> 5638.23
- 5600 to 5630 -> 5603.28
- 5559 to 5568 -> 5567.27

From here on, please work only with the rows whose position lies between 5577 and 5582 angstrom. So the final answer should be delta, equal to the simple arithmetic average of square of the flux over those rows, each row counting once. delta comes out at 6.8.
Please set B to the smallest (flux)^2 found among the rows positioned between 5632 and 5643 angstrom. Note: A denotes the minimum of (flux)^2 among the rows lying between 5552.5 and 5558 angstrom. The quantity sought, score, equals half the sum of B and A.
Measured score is 4.0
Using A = 3.7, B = 4.4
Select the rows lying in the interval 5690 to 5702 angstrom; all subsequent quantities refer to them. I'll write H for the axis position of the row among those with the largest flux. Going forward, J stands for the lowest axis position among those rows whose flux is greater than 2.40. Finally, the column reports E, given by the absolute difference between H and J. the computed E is 2.6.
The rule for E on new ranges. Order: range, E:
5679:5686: 0.0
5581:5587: 2.6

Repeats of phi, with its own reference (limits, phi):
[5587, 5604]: -4.7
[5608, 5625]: -5.5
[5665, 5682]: -1.9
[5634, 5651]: -3.9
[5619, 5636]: -4.5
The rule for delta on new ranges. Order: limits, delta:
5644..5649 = 6.0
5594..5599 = 5.4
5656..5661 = 6.0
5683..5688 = 6.5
